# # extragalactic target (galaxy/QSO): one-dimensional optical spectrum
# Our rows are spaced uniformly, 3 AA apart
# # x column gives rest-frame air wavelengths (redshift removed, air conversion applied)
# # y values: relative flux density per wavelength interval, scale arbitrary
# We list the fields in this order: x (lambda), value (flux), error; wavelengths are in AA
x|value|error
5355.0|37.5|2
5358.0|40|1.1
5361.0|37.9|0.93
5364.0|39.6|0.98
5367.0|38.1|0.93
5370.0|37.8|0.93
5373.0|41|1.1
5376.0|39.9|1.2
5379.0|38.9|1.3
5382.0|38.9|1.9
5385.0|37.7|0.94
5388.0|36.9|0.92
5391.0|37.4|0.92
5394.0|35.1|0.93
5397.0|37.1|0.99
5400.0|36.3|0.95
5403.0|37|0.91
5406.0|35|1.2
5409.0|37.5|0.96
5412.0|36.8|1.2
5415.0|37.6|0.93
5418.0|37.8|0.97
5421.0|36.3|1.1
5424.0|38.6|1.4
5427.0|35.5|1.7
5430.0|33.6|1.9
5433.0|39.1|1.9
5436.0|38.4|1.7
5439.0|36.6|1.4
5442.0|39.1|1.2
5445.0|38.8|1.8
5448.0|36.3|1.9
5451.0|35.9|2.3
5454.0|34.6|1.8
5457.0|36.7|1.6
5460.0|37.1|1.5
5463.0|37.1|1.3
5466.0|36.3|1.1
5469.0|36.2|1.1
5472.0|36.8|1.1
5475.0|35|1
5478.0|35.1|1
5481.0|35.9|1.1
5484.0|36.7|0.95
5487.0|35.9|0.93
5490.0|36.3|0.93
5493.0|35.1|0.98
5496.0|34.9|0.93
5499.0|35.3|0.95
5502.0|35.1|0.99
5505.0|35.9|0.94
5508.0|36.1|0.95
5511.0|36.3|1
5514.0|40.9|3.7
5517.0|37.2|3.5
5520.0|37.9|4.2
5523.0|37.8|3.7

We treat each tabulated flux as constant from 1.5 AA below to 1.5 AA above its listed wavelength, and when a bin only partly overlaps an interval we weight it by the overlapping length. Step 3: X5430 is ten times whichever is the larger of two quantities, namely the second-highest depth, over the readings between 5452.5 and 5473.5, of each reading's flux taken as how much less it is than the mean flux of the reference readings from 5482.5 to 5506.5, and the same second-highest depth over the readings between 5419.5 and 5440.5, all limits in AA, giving 1.5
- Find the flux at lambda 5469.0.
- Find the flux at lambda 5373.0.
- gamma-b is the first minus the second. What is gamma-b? -4.8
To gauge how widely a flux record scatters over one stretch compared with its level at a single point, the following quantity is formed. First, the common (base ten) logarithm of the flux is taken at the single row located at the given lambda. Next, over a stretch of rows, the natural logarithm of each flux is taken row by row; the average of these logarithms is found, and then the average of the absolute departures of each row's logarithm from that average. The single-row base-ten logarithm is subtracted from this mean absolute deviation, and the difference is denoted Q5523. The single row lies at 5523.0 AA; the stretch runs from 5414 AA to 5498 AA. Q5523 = -1.548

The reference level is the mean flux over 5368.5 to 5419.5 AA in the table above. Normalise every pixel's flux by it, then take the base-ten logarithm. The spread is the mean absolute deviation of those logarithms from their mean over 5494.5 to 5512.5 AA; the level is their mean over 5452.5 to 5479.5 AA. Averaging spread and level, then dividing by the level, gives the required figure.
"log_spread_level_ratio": 0.3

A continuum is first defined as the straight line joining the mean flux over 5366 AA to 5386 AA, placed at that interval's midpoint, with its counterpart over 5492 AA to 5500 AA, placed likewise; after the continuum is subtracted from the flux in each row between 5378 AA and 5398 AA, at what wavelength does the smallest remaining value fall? 5394.0 AA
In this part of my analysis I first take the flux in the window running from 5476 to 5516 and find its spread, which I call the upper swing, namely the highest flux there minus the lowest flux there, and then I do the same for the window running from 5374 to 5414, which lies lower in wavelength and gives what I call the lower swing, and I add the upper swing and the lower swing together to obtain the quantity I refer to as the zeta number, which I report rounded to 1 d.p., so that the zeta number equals 10.9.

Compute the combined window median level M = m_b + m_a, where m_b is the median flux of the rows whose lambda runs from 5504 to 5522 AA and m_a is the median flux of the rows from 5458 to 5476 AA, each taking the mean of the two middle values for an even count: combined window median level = 73.3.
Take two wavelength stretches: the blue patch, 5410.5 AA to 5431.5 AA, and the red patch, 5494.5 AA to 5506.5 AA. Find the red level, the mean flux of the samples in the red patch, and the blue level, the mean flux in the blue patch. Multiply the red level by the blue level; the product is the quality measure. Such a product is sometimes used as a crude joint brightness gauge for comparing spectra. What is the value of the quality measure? 1292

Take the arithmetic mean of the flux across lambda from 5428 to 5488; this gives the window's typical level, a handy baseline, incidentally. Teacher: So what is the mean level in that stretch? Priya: 36.6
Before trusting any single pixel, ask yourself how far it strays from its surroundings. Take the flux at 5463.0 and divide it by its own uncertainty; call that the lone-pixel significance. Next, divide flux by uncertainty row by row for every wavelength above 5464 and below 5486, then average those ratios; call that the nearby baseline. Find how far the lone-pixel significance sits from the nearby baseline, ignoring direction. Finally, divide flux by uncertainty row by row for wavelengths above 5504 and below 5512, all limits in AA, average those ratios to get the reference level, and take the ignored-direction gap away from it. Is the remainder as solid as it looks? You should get 32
